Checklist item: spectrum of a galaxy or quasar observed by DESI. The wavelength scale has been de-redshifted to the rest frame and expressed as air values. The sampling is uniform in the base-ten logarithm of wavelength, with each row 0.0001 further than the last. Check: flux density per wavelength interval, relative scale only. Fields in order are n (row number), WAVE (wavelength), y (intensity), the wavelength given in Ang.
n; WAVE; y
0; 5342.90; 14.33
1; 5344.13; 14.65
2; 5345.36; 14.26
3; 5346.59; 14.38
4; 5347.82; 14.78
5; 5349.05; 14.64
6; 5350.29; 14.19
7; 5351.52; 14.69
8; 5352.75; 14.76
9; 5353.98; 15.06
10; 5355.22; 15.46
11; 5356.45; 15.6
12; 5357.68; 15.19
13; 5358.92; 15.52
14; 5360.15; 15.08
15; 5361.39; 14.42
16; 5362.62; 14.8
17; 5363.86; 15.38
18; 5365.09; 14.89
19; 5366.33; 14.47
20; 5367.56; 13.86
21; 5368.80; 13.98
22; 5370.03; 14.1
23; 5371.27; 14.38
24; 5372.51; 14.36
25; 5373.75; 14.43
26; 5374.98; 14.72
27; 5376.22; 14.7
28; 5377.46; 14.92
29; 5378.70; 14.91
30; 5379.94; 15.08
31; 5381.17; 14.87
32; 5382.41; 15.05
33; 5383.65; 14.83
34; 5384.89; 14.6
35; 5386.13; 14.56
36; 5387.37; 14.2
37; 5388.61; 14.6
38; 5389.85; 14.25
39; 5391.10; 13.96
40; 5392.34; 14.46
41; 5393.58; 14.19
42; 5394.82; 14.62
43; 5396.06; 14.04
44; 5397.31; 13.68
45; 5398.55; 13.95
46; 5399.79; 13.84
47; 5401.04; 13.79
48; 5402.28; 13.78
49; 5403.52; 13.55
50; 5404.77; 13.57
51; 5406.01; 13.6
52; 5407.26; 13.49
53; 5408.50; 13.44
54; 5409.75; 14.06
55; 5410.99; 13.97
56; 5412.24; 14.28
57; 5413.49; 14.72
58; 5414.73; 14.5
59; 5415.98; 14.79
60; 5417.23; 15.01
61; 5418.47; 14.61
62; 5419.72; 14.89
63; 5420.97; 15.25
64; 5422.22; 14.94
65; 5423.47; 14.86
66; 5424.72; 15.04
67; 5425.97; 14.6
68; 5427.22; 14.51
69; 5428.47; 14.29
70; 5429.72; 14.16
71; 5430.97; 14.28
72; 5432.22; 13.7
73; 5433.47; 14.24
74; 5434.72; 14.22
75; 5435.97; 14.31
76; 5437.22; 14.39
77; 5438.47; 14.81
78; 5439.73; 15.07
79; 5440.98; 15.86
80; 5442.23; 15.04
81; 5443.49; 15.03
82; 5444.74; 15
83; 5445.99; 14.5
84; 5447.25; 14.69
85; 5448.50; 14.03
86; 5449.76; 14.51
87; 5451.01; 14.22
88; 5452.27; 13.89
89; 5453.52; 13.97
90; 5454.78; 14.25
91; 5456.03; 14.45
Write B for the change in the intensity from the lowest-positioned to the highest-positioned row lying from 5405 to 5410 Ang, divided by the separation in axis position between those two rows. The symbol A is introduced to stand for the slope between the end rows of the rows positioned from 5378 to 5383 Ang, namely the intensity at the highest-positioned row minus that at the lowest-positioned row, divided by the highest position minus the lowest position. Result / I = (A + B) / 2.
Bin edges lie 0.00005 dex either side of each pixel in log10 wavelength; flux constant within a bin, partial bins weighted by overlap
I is 0.08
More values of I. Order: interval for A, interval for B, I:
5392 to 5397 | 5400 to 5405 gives -0.09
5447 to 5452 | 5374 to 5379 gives -0.04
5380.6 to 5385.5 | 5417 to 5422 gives 0.00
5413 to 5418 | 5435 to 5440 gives 0.14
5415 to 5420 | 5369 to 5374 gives 0.06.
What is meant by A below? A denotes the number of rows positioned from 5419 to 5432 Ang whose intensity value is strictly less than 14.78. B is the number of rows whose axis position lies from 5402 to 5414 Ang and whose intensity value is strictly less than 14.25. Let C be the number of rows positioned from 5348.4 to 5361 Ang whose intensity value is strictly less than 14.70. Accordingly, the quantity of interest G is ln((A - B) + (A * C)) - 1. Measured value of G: 1.5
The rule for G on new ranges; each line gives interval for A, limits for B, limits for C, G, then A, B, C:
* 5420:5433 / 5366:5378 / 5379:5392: 2.7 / 6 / 3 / 6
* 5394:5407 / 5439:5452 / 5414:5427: 2.6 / 10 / 2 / 3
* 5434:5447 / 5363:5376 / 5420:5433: 2.2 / 4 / 3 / 6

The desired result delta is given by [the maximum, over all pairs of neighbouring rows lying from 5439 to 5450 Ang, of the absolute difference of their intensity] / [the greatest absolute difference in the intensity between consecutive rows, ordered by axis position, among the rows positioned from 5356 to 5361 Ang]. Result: 1.9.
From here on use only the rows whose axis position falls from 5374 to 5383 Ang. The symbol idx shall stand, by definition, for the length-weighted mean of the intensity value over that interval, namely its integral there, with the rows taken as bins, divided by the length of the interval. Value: 14.9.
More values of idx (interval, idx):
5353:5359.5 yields 15.3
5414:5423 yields 14.9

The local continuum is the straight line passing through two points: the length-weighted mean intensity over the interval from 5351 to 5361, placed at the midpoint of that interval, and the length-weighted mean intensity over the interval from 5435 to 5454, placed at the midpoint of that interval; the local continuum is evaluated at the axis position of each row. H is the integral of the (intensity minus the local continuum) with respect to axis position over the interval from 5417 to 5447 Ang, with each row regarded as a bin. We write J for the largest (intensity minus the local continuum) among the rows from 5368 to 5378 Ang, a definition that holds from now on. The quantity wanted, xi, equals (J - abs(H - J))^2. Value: 0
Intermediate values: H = 0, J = -0.1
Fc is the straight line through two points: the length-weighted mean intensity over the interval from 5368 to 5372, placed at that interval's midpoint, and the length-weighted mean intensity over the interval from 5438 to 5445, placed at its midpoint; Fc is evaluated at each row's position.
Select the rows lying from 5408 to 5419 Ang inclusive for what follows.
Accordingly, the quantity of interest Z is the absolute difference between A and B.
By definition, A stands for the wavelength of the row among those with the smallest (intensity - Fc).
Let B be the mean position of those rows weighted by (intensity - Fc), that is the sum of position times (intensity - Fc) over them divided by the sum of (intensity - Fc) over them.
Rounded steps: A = 5408.50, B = 5410.4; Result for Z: 1.9 Ang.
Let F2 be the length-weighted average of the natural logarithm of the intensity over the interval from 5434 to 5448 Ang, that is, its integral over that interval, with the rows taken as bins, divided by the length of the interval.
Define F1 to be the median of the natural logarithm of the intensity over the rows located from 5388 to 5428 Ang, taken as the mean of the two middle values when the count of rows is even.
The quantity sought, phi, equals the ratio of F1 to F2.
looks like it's 0.99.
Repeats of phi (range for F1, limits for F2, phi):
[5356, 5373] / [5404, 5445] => 1.00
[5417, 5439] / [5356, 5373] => 1.00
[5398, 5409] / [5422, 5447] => 0.97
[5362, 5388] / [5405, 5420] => 1.01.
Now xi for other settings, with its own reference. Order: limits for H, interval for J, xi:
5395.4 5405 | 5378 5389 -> 112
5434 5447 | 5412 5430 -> 2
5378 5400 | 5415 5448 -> 129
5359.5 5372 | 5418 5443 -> 49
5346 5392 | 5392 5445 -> 310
